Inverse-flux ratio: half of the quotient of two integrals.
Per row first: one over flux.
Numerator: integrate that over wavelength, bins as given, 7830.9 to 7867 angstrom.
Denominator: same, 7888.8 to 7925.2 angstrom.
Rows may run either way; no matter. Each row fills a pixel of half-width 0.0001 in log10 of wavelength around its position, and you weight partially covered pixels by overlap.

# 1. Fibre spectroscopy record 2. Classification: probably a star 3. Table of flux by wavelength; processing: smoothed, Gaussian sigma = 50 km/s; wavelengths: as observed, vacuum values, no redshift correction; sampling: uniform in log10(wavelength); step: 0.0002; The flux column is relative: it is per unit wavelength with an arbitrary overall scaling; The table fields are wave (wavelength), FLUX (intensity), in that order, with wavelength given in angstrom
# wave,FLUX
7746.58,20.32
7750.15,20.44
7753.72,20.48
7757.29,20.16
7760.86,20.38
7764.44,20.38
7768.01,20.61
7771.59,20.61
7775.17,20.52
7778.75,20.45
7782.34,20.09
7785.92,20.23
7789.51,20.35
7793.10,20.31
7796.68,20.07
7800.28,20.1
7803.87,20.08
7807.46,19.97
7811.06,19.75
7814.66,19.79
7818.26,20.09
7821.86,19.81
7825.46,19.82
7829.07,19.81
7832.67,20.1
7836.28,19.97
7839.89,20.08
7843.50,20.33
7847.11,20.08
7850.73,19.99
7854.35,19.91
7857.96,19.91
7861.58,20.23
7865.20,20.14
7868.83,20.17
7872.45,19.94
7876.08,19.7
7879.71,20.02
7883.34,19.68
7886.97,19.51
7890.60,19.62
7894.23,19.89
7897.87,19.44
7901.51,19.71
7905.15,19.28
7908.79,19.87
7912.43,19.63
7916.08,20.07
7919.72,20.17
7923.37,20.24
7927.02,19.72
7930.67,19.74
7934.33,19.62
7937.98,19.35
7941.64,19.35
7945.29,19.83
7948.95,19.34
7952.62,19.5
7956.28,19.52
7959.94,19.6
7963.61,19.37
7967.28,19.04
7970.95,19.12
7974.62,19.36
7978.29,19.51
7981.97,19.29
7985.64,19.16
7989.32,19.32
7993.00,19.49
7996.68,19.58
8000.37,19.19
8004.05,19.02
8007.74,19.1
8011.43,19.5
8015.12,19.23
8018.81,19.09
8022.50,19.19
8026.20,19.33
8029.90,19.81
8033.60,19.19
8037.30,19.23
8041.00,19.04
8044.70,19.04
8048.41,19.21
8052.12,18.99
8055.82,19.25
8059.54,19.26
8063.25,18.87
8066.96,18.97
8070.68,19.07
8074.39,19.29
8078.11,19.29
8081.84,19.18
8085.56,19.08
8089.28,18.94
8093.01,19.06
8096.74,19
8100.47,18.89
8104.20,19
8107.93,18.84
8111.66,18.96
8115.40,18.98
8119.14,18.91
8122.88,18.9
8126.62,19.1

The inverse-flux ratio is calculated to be 0.489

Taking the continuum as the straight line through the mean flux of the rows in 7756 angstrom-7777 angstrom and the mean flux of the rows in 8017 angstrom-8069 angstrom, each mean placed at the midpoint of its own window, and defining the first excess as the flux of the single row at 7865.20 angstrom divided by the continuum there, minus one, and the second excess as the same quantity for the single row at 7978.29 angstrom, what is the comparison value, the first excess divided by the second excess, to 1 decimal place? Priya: 3.9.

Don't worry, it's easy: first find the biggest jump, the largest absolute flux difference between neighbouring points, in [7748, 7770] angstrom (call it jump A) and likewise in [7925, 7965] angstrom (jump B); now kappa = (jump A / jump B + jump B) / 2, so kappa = 0.57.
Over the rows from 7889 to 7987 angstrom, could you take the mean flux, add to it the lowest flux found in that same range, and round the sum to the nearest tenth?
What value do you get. 38.6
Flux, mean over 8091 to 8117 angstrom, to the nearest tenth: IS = 19.0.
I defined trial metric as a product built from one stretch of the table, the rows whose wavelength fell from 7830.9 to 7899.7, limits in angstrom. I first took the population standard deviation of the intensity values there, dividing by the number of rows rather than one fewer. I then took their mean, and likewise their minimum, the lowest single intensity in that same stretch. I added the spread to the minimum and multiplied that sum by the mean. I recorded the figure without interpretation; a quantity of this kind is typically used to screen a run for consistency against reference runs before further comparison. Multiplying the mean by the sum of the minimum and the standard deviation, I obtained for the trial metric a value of 392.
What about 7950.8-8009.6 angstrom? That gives 371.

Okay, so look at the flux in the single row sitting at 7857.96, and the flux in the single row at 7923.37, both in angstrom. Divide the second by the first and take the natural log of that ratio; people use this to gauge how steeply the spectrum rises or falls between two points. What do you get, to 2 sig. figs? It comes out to 0.016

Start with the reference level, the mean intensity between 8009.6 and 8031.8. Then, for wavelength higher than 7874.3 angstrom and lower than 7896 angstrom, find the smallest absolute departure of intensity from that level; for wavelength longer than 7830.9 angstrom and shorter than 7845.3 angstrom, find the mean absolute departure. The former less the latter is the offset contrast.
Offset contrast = -0.61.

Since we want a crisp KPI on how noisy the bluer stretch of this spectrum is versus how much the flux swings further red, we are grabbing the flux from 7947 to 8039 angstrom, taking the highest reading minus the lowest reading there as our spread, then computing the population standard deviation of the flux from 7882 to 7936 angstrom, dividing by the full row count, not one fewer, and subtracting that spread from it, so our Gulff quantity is -0.53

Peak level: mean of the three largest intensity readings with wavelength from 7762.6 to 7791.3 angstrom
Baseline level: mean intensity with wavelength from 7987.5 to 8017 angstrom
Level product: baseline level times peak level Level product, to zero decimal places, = 397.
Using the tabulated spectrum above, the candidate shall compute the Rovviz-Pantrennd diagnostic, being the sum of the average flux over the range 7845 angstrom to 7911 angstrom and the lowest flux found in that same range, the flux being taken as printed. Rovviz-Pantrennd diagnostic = 39.1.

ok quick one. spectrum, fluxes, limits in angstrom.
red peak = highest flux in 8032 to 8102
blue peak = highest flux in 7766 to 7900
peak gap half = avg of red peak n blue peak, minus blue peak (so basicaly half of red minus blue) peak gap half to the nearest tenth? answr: -0.7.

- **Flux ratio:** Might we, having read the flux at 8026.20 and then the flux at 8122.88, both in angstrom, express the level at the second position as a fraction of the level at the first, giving 0.978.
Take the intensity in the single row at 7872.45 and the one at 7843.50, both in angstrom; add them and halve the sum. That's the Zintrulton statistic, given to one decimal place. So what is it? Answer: 20.1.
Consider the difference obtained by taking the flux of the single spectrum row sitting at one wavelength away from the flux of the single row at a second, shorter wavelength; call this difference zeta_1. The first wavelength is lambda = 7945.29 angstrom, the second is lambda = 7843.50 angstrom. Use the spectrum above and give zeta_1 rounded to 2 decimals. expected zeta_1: 0.50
